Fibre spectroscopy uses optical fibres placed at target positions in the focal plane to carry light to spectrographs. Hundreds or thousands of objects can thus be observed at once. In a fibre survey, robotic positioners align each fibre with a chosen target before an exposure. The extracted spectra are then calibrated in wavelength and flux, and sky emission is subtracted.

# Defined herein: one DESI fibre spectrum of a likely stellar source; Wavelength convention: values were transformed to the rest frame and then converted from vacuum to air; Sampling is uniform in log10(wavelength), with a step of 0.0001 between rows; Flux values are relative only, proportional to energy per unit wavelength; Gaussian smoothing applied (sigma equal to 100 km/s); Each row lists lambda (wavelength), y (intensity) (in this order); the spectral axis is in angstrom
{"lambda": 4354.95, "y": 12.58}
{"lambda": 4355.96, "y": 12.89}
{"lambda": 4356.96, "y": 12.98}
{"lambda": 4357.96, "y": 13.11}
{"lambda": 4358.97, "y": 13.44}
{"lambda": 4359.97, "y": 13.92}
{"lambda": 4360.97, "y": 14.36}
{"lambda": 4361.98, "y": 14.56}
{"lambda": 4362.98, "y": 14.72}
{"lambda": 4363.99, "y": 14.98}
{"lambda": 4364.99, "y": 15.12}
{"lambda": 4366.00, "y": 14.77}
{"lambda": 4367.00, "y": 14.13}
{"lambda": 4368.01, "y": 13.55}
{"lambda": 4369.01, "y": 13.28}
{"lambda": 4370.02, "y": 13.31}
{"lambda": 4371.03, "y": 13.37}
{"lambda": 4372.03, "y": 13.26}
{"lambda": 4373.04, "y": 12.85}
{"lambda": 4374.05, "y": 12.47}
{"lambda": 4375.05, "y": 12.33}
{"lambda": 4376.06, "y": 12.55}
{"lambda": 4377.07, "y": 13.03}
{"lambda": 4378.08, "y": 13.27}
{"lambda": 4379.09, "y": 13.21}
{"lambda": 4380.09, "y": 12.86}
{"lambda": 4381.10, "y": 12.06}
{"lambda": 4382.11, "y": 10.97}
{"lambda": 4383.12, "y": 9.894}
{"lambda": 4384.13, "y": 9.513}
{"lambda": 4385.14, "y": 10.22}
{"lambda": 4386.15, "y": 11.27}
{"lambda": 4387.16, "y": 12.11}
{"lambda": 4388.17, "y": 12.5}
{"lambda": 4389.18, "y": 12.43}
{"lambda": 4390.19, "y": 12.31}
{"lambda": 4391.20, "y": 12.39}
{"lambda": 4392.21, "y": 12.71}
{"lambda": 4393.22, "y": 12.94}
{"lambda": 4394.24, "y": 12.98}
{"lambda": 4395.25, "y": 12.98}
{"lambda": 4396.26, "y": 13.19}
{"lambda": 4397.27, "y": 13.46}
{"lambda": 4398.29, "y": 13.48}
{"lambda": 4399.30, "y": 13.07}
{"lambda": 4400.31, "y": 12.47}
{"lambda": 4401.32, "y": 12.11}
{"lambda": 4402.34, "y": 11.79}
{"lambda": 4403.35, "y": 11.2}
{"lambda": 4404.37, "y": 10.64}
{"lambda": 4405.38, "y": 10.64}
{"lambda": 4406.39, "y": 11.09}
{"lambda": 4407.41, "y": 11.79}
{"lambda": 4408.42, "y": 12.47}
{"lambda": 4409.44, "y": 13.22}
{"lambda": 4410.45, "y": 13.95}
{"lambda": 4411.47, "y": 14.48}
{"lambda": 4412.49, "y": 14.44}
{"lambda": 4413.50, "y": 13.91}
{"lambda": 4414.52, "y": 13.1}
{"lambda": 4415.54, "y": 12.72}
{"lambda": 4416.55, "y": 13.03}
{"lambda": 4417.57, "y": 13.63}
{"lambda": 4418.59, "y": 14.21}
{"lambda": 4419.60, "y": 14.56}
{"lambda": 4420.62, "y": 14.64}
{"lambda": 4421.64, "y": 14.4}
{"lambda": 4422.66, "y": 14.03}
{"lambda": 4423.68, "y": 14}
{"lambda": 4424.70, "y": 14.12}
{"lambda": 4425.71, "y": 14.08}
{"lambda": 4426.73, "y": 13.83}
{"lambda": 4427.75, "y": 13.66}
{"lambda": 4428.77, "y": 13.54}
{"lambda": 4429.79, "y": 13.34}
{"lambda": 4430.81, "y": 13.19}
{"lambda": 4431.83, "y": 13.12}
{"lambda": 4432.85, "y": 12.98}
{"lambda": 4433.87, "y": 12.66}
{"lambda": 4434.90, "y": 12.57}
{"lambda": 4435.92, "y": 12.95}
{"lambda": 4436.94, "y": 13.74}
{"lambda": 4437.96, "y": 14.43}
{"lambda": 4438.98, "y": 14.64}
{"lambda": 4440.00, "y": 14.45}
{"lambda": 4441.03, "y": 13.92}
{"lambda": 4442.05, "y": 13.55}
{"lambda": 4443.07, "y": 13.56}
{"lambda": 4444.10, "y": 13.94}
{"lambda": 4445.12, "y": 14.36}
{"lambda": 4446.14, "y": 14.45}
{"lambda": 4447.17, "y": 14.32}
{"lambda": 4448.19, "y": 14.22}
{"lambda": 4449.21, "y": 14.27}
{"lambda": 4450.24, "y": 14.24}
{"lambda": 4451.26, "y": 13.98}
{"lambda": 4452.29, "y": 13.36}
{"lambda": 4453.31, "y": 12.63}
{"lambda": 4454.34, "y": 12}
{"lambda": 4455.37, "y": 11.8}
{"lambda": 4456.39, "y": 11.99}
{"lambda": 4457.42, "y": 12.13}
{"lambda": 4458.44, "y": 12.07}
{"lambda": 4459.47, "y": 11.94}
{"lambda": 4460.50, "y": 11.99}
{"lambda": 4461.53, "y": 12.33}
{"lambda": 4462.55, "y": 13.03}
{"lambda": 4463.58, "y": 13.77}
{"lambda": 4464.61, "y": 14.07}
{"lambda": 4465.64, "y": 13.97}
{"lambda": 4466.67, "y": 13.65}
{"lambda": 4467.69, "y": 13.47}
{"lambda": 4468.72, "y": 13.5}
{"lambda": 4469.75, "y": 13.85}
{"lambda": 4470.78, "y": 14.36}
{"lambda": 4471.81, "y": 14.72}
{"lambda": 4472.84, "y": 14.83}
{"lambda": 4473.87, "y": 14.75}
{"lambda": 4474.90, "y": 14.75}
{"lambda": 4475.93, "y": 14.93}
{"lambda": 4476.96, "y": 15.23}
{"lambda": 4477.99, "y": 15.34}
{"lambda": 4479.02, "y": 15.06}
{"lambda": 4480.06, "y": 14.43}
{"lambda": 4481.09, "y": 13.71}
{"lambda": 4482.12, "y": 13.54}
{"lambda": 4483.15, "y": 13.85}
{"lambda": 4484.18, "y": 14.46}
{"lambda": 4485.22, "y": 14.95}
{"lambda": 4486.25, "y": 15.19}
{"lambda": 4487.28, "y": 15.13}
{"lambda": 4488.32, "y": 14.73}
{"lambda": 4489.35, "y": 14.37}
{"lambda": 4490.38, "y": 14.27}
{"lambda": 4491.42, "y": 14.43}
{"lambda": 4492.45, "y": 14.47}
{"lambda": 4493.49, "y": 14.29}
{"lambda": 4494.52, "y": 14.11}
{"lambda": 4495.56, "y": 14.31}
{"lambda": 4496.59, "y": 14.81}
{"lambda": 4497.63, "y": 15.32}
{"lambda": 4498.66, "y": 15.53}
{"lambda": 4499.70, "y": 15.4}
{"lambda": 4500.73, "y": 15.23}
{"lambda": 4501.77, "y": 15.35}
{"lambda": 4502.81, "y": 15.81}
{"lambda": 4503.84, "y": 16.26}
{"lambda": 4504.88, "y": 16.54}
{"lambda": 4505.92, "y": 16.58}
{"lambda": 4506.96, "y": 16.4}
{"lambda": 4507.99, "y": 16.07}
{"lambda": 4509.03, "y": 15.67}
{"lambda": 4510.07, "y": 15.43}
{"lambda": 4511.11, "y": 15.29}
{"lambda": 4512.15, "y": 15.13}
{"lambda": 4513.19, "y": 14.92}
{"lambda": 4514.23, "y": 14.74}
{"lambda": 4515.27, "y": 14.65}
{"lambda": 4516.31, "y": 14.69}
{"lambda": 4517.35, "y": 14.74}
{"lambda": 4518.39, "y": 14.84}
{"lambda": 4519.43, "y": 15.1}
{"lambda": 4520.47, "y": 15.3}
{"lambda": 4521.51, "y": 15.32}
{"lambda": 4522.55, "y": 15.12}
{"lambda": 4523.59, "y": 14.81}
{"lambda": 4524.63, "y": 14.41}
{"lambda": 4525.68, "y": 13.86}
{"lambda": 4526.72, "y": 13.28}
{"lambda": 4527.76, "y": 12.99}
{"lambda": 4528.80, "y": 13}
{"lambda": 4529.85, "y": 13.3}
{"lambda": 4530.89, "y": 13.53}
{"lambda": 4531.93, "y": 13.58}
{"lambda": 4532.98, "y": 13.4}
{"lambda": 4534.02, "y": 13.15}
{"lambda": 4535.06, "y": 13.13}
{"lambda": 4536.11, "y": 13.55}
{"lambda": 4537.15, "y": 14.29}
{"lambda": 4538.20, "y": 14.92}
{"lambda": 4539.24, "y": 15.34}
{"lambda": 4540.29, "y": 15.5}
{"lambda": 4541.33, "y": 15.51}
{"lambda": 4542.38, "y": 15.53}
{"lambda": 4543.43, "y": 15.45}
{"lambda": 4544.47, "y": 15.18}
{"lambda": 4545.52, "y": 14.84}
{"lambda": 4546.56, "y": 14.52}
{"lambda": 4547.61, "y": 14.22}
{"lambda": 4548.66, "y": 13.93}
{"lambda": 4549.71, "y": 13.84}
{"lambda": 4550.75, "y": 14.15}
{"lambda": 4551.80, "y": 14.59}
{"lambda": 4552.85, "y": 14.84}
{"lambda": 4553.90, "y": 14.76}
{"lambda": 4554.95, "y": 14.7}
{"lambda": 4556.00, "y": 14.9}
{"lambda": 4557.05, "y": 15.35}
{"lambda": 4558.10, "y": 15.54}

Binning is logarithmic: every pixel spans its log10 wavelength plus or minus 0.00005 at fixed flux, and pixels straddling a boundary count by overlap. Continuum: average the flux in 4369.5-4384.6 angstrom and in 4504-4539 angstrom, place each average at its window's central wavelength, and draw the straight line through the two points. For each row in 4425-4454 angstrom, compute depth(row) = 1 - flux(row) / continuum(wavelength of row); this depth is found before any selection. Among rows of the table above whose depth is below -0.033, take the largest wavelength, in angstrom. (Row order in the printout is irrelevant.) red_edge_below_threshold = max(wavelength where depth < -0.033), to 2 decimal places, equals 4451.26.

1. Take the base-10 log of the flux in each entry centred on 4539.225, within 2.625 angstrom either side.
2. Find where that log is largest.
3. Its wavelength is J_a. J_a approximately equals 4541.33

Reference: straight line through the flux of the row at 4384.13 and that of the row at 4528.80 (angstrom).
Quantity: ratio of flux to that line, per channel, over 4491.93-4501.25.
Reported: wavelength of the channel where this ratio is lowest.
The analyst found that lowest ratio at 4494.52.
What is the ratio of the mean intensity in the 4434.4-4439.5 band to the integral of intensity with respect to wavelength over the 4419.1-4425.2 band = 0.16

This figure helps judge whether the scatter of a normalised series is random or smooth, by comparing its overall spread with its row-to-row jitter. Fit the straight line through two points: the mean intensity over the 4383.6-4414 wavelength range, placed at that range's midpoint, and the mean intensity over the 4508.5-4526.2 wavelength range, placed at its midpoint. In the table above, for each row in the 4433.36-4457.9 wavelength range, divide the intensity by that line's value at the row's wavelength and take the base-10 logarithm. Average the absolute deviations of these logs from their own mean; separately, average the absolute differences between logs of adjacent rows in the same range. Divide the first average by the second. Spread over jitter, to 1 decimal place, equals 2.7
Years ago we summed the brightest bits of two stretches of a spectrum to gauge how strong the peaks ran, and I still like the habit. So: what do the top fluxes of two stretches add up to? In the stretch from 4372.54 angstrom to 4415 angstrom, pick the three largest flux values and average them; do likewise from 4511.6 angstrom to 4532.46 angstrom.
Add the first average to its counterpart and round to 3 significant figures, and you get 29.5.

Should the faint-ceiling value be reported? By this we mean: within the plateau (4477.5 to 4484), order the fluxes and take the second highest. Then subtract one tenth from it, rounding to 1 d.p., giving 15.0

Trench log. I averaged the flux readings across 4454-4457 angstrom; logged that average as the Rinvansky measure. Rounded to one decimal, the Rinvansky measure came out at 11.9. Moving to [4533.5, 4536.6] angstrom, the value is 13.3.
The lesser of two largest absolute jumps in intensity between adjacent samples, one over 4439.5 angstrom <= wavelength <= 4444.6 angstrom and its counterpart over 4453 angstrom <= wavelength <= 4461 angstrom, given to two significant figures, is 0.53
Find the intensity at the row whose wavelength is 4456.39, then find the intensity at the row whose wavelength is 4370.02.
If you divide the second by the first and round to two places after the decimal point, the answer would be 1.11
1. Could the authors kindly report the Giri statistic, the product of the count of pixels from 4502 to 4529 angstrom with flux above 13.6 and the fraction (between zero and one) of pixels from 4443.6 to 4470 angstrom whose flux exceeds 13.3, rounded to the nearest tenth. 14.2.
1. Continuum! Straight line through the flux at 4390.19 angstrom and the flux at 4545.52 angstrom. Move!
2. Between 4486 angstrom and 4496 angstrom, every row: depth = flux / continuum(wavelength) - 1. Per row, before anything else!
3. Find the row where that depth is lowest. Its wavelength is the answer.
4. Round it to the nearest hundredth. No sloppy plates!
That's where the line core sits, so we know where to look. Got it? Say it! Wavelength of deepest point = 4494.52 angstrom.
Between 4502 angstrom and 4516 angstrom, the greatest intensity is 16.58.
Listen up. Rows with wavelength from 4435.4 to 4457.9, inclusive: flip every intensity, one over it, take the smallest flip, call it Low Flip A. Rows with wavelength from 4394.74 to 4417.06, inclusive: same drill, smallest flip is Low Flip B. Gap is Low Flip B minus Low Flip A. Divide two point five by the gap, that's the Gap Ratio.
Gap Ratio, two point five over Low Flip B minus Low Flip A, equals 3312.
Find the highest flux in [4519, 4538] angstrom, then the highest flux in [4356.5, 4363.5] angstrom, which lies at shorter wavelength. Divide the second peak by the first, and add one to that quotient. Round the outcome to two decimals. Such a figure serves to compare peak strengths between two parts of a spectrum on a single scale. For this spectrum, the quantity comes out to 1.96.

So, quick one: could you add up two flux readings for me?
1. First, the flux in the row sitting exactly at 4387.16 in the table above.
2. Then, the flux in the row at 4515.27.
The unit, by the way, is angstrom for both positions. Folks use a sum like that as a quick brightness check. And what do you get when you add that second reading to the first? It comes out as 27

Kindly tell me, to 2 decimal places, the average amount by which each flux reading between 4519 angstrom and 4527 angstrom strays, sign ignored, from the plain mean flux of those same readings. 0.60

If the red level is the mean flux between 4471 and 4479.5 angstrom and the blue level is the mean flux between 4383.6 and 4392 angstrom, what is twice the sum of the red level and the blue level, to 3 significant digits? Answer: 53.1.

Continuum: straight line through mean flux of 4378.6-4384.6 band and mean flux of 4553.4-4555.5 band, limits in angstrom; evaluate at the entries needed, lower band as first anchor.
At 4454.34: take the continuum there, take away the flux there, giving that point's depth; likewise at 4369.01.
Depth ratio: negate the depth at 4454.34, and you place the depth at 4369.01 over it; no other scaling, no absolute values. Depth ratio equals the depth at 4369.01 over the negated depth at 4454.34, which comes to 2.6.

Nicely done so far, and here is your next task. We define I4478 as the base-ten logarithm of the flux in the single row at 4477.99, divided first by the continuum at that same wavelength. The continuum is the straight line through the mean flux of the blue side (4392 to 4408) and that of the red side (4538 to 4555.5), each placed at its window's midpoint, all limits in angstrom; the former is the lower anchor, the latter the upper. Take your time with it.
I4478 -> 0.05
